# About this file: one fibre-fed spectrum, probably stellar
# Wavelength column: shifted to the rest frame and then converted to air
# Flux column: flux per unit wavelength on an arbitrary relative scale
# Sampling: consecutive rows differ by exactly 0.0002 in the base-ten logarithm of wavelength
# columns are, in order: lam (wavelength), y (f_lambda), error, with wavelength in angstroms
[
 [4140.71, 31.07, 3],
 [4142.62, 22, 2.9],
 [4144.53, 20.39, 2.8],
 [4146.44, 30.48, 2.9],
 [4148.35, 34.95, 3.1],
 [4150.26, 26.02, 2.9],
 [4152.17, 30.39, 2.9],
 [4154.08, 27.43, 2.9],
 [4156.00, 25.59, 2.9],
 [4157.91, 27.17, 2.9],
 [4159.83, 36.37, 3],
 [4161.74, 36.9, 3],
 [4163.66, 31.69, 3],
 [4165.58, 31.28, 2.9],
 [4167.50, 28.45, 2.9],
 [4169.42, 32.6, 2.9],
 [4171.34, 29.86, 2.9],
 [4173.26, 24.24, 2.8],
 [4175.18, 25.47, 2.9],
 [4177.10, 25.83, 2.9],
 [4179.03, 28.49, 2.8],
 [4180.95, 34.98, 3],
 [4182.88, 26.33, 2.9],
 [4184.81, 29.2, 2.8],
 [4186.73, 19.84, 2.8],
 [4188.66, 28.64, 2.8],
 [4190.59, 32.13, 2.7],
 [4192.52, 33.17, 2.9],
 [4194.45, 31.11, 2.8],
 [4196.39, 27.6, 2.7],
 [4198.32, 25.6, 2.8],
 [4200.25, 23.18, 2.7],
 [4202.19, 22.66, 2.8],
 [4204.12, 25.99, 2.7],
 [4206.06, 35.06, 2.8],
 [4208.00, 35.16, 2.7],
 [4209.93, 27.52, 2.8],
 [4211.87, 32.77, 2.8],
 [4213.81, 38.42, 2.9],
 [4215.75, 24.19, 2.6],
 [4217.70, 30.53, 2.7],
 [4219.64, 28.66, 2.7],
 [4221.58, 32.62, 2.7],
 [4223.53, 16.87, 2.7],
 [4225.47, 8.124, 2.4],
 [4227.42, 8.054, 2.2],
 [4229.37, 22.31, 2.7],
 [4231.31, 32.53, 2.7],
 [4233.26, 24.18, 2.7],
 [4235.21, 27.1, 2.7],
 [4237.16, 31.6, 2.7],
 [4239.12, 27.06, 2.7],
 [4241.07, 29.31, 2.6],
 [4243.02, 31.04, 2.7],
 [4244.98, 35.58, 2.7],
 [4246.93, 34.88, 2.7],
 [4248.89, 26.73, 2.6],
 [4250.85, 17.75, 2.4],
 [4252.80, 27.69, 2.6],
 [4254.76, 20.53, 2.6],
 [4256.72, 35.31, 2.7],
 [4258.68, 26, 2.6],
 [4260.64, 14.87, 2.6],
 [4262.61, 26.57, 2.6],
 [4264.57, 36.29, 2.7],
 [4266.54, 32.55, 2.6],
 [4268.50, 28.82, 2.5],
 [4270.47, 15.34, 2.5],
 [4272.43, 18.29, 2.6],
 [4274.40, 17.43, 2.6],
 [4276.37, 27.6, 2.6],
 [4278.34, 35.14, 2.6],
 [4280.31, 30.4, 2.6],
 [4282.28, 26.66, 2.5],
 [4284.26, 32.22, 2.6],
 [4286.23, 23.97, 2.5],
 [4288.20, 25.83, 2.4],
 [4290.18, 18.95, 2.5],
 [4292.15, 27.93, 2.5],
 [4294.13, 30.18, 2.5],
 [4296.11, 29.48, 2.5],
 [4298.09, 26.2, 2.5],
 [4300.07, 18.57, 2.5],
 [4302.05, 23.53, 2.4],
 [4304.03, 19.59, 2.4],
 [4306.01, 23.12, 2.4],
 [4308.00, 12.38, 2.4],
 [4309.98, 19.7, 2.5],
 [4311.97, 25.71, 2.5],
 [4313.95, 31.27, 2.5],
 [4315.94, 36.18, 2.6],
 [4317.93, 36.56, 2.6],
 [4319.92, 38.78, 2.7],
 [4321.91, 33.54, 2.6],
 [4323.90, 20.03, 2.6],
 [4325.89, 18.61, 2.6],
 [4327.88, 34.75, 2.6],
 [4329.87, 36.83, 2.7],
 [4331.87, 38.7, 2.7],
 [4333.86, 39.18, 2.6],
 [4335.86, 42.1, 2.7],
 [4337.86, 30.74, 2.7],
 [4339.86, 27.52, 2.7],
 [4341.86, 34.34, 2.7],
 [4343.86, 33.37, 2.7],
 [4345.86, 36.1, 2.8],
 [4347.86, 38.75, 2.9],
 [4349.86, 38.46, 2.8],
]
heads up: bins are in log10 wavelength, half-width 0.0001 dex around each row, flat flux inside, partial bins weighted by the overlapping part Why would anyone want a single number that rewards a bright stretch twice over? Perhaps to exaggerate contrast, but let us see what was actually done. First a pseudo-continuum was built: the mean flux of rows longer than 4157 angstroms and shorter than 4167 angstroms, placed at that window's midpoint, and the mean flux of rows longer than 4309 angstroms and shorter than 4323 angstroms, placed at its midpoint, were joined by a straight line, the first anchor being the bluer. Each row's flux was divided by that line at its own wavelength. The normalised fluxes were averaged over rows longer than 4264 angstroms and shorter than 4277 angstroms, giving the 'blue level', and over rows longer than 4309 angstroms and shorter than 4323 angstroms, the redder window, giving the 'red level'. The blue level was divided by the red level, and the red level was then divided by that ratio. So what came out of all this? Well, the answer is 1.3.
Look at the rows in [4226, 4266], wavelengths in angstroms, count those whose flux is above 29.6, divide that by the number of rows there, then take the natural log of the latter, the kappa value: -1.05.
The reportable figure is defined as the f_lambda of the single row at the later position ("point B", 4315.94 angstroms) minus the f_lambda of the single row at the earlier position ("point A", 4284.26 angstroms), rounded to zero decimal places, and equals 4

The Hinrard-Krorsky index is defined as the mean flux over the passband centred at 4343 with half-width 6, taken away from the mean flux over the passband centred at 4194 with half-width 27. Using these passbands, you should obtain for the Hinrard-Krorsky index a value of -5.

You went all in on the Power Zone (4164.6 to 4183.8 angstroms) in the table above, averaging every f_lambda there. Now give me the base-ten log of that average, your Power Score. 1.46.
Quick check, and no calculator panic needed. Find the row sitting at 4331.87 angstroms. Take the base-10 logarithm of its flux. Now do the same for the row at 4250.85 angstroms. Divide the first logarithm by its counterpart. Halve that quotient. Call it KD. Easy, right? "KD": 0.64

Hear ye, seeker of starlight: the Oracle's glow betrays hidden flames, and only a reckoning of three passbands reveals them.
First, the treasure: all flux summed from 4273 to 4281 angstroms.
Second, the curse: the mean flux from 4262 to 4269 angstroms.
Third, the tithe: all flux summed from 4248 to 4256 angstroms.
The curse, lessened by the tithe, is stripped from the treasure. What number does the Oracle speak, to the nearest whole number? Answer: 172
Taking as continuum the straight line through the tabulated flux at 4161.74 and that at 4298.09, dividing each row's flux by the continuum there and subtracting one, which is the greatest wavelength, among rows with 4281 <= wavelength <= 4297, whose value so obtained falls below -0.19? 4290.18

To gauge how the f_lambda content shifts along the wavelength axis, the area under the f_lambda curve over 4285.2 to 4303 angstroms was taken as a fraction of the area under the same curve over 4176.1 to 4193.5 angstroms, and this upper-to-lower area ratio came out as 0.89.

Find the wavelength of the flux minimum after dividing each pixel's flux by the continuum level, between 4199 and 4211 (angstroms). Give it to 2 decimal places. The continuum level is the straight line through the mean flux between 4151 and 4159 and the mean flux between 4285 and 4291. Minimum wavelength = 4202.19 angstroms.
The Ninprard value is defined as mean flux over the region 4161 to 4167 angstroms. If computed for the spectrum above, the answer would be 33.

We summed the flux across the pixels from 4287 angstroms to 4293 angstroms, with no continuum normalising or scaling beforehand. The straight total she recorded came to 73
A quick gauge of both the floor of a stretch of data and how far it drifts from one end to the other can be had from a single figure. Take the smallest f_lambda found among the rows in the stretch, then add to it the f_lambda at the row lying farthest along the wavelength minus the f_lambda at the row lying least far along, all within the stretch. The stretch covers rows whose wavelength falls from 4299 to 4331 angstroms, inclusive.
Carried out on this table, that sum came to 31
